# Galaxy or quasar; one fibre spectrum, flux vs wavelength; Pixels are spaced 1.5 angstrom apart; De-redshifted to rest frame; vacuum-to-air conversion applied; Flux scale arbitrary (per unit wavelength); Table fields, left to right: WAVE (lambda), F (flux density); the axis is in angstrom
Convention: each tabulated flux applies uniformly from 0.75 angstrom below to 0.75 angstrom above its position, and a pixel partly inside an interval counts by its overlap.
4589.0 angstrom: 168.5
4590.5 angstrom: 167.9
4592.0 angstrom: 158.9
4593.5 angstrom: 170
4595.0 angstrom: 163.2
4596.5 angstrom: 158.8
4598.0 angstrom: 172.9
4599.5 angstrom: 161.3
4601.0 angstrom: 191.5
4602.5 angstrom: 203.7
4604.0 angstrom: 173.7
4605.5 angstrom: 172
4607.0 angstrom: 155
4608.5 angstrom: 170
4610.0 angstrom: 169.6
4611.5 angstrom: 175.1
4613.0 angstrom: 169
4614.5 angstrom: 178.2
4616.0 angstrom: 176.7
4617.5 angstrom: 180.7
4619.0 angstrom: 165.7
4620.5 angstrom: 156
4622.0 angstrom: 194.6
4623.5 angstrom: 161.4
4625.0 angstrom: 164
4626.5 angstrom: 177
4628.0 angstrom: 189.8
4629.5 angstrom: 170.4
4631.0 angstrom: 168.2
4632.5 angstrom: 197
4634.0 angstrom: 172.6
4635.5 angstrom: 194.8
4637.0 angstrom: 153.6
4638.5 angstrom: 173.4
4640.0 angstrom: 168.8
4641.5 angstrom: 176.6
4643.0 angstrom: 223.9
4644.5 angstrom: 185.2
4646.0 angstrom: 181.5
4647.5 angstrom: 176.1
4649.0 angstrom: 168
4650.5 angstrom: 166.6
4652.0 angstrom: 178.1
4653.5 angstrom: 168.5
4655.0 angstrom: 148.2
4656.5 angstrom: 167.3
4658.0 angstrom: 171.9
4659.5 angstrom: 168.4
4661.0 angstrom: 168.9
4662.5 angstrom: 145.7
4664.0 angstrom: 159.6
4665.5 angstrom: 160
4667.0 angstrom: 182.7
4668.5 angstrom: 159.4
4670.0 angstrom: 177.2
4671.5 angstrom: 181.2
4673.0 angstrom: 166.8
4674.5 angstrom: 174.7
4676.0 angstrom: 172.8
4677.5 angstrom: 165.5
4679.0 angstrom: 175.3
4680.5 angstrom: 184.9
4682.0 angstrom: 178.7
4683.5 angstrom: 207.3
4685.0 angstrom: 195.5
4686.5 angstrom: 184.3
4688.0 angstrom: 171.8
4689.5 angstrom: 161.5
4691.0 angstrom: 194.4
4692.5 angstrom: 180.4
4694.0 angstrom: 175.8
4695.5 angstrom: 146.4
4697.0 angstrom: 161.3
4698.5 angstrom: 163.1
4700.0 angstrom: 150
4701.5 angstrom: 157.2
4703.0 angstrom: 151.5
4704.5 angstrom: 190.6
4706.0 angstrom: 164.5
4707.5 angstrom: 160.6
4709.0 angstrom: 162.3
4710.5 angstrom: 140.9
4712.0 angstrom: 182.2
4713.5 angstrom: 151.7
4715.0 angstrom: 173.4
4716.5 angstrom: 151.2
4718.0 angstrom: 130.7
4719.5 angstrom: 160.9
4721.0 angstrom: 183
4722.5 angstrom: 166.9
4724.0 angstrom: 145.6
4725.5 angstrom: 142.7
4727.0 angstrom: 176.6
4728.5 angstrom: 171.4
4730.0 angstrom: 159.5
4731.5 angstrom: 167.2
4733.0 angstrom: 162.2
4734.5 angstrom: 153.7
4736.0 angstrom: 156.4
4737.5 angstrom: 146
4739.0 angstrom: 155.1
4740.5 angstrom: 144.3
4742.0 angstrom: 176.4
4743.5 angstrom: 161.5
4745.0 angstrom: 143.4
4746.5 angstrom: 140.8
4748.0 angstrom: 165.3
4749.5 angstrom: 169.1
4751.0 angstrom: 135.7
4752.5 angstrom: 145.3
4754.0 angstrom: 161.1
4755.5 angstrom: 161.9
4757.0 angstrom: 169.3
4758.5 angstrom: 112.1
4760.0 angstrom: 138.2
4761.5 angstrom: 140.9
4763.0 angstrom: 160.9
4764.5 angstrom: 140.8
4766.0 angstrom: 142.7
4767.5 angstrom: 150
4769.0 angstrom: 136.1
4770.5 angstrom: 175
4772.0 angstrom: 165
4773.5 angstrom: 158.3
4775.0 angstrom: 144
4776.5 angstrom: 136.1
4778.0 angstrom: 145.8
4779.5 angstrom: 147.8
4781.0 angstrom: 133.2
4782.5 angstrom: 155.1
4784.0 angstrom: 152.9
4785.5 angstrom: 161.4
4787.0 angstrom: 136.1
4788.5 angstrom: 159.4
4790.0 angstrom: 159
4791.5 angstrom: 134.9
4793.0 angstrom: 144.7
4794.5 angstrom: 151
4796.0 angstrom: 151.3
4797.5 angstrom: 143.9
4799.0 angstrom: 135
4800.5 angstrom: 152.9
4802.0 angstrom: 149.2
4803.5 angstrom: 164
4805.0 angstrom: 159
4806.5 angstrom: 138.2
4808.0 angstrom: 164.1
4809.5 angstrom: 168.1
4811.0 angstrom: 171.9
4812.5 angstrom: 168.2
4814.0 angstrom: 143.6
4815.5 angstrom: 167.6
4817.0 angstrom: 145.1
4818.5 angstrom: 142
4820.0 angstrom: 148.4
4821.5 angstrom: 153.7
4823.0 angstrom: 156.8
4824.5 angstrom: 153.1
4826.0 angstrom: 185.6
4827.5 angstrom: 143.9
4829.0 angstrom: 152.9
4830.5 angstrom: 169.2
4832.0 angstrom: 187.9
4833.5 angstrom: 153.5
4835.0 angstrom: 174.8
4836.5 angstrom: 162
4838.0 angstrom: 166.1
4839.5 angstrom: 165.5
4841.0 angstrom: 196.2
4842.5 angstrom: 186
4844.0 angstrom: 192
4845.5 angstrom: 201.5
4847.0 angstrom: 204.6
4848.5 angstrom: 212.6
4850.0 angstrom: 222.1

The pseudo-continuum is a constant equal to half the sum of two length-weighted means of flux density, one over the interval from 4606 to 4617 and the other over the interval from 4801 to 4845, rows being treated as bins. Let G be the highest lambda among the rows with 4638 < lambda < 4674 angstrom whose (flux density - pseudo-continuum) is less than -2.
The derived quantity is 4668.5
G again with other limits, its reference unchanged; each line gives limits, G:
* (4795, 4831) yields 4829.0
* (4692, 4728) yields 4725.5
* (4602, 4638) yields 4637.0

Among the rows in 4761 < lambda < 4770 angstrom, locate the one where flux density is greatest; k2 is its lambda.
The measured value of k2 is 4763.0 angstrom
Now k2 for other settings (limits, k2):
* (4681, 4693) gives 4683.5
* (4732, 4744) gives 4742.0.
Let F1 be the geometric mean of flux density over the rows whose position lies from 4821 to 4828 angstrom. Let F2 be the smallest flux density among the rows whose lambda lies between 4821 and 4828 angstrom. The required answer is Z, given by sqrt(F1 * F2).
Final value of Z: 151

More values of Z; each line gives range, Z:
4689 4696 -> 158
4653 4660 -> 156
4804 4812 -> 149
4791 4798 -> 140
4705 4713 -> 151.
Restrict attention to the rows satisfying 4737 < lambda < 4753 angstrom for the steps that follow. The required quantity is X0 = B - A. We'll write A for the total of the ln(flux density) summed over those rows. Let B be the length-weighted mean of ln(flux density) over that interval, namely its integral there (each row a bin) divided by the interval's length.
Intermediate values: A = 55.3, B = 5.03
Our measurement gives -50.3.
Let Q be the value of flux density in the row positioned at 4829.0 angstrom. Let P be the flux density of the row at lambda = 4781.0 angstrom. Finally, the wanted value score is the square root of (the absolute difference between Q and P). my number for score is 4.4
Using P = 133.2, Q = 152.9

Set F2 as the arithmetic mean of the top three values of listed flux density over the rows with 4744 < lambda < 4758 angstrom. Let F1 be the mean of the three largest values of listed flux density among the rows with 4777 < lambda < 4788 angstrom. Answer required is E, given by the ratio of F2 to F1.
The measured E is 1.07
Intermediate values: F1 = 156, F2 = 167.9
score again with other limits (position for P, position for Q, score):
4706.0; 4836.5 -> 1.6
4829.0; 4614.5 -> 5.0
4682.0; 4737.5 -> 5.7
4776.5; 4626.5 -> 6.4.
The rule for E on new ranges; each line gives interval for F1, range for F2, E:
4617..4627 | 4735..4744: 0.89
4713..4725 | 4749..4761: 0.96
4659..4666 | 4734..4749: 1.01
